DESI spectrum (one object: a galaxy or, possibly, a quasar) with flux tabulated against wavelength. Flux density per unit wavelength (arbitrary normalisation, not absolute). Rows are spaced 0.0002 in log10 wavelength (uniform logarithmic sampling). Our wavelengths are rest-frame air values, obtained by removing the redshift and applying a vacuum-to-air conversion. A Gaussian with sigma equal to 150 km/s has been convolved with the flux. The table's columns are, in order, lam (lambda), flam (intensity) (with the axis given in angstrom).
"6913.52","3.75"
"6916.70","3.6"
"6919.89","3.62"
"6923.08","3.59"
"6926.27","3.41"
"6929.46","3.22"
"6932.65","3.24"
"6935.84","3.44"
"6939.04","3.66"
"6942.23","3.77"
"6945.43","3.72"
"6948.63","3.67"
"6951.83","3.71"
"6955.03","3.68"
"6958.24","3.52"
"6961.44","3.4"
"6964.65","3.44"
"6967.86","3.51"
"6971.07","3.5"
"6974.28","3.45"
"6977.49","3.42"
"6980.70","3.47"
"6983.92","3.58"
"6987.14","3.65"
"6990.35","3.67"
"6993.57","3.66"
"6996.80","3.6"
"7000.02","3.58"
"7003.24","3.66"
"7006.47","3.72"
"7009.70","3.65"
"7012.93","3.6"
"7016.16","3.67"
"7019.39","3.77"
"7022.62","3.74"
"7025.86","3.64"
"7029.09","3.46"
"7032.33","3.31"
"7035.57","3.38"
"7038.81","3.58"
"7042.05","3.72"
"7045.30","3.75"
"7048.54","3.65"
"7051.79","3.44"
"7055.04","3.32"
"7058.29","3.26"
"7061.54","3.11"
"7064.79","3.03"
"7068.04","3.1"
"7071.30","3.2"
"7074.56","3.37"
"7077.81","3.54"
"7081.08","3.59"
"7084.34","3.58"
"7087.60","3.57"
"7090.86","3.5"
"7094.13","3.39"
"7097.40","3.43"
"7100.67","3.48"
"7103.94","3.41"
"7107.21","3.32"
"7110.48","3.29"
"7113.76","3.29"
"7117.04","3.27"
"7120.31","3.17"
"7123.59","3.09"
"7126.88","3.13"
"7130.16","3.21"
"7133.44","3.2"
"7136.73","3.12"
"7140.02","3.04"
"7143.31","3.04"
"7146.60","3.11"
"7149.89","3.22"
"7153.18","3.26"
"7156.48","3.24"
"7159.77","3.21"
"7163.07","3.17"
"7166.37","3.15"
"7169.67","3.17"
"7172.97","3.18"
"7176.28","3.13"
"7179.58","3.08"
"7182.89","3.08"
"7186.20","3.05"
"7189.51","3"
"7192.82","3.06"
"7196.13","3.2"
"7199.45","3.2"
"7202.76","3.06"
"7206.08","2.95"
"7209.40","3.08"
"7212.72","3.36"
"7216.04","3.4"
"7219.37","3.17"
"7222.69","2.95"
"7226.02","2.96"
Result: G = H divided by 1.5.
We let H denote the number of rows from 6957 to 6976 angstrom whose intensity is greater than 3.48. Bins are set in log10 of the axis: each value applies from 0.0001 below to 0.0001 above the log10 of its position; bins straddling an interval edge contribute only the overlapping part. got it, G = 2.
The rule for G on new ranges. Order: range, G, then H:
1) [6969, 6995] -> 3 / 5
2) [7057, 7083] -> 1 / 2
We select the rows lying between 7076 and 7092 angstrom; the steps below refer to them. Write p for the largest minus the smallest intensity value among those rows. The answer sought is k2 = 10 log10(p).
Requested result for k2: -10.5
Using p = 0.09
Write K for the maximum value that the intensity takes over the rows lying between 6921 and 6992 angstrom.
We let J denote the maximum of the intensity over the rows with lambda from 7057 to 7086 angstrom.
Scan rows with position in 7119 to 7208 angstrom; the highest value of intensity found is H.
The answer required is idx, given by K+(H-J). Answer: 3.44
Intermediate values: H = 3.26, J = 3.59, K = 3.77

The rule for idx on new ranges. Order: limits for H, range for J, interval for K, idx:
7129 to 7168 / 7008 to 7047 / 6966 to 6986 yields 3.07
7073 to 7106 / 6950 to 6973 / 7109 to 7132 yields 3.17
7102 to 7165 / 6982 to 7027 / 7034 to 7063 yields 3.39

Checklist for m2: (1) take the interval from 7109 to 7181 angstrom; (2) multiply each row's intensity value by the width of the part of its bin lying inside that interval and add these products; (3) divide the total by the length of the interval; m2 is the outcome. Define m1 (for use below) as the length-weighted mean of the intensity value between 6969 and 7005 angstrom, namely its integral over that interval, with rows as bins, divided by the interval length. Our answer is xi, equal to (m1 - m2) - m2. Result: -2.8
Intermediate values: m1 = 3.6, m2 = 3.17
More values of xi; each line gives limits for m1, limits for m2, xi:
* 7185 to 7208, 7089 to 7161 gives -3.4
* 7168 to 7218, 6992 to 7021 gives -4.2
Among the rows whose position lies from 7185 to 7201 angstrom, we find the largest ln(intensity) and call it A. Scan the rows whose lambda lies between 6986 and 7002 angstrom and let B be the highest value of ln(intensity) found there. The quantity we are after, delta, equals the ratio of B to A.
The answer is 1.12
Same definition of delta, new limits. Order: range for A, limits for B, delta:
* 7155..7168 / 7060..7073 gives 0.99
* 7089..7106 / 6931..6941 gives 1.04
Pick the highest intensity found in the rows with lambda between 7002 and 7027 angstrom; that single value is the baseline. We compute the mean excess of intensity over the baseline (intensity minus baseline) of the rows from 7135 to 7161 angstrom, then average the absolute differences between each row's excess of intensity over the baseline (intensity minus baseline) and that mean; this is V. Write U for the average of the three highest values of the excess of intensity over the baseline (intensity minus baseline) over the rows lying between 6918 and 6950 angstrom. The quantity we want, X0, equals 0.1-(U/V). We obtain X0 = 0.7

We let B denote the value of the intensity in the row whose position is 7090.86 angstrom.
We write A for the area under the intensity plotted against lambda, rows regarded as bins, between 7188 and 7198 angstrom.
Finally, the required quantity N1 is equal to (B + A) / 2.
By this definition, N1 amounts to 17.2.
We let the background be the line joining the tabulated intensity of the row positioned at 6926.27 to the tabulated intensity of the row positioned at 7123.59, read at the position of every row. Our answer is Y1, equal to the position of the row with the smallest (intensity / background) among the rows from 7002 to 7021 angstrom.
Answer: 7012.93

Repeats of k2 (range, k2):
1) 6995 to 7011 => -8.5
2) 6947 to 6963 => -5.1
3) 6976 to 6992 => -6.0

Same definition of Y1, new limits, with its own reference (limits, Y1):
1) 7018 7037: 7032.33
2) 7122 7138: 7123.59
